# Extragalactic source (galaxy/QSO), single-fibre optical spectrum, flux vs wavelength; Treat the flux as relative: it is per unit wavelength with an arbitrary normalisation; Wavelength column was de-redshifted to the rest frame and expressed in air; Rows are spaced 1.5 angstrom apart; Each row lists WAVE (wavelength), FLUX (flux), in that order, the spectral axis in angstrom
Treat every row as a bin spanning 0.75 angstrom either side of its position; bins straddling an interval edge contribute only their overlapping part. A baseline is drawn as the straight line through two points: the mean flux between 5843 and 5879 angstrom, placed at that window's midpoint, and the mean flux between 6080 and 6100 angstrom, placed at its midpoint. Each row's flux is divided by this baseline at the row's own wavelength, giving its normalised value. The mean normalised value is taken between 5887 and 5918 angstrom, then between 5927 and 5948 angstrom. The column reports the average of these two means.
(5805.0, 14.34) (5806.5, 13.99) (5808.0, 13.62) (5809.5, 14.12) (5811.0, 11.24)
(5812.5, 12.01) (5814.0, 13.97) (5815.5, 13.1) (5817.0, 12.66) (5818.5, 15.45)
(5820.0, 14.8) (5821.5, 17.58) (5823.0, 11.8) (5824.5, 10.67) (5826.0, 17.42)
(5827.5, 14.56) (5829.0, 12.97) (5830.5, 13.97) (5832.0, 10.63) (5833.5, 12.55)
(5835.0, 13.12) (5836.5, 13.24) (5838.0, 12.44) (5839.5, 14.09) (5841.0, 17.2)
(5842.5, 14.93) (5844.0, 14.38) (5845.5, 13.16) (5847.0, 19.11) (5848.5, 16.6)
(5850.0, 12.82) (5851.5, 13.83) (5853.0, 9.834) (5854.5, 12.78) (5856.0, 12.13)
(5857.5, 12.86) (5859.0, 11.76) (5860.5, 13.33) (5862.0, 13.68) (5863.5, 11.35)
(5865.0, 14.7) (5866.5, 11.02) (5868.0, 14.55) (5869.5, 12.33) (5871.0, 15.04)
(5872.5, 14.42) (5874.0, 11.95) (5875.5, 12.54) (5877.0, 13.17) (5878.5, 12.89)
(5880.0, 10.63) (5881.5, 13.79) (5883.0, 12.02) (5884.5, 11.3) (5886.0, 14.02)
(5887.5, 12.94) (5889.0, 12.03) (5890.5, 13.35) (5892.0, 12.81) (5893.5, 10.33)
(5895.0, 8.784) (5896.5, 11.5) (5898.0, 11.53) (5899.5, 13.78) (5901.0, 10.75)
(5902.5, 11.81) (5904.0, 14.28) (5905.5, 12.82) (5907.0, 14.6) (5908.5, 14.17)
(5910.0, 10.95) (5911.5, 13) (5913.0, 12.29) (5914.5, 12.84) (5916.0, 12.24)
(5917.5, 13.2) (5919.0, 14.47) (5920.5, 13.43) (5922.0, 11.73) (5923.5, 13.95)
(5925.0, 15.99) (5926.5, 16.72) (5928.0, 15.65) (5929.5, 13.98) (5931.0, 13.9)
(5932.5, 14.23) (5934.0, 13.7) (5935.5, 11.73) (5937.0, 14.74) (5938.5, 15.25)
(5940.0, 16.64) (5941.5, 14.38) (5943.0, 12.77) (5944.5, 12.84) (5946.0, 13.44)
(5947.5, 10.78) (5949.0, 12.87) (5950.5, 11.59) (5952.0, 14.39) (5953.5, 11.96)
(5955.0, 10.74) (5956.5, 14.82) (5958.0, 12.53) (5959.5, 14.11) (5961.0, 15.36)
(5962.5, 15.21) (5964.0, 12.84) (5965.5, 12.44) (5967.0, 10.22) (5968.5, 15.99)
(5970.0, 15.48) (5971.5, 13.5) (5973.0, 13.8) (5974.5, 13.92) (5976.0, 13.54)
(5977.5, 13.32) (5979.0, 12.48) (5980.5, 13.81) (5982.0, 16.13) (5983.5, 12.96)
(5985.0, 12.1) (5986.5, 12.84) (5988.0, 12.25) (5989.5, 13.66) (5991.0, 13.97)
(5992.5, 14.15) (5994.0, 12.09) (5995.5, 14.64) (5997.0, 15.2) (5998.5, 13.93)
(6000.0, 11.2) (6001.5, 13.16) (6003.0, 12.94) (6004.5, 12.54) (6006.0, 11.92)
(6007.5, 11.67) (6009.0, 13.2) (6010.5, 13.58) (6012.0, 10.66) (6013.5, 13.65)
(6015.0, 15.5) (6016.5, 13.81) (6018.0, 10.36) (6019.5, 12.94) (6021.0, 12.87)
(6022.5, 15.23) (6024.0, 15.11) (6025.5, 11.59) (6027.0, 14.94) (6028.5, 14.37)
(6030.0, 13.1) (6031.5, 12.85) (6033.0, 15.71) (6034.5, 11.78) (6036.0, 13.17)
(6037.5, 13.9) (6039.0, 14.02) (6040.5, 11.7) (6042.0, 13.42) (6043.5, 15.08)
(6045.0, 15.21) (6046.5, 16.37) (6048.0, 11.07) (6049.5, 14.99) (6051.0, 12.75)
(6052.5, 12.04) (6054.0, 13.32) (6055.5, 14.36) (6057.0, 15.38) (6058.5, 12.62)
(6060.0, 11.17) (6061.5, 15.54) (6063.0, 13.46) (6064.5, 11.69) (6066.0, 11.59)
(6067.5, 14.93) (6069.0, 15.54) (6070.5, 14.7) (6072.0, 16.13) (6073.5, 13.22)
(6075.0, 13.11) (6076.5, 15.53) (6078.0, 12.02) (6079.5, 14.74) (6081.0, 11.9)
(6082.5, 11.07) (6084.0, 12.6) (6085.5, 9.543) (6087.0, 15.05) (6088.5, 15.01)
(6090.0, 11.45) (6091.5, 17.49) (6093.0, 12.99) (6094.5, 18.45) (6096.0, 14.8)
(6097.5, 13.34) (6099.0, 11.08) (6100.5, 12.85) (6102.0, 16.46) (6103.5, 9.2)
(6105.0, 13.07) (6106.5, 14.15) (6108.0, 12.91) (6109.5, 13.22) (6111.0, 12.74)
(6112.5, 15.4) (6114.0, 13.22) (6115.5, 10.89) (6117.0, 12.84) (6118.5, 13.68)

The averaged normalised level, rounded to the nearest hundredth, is 0.98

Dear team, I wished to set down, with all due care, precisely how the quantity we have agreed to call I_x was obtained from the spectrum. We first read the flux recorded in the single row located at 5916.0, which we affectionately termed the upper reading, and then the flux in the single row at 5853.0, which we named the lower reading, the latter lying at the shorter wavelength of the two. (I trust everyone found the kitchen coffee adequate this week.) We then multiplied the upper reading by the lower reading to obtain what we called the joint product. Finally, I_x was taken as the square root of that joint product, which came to 11.0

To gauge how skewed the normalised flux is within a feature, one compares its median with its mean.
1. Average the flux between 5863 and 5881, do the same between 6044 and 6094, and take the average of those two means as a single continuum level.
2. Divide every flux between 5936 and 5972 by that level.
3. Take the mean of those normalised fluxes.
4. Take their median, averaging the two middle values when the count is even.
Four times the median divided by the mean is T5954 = 3.98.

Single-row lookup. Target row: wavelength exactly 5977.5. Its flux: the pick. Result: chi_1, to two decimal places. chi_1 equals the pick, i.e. 13.32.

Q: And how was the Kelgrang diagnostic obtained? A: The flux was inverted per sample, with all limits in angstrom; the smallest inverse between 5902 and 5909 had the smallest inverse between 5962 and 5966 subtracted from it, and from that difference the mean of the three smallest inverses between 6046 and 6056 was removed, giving -0.0631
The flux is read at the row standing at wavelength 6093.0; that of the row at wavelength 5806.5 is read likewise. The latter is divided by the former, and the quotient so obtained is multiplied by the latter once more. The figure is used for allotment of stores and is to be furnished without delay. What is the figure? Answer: 15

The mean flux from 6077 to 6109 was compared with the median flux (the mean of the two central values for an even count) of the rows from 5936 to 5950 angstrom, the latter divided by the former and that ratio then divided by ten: 0.101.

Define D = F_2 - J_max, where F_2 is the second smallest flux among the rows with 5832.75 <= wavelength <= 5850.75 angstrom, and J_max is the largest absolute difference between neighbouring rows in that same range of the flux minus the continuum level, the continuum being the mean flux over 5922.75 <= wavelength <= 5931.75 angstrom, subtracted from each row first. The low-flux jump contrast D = 6.6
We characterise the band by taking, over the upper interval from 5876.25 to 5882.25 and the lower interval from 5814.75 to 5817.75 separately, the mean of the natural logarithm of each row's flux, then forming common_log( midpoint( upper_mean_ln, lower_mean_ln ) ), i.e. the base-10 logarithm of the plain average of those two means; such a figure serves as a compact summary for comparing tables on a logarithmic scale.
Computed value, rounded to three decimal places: 0.405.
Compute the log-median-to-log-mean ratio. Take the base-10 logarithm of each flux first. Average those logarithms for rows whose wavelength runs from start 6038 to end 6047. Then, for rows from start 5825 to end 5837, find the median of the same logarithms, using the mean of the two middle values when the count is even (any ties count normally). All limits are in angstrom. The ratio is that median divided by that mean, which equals 0.97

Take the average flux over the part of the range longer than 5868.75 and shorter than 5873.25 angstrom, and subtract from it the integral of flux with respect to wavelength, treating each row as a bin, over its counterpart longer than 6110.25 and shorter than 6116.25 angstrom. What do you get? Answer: -64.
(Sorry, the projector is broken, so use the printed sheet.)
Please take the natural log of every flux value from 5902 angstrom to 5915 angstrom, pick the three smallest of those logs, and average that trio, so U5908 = 2.46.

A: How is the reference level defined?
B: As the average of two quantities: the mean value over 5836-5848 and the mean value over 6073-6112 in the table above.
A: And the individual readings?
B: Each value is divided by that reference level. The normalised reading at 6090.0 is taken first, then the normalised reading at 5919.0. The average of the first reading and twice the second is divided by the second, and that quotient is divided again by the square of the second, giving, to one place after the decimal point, 1.3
